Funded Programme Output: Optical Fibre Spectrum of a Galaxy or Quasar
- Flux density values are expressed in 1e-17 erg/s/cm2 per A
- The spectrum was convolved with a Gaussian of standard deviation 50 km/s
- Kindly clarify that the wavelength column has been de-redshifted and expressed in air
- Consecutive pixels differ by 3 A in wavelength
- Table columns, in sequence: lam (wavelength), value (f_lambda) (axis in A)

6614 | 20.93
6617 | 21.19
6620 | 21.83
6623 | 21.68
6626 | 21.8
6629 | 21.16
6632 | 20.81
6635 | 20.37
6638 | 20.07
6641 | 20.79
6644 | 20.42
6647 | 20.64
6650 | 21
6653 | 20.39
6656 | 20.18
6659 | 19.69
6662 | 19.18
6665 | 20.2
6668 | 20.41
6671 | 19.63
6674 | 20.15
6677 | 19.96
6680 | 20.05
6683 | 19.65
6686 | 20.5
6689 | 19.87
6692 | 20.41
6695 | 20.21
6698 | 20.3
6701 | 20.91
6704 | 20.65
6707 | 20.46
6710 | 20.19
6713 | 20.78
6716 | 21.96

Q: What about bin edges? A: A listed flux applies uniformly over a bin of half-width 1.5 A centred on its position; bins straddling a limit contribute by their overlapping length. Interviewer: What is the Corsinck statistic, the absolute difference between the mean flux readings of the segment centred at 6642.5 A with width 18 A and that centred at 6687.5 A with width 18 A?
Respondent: 0.43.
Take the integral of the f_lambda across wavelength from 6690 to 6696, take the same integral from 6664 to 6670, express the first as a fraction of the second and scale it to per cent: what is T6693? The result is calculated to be 100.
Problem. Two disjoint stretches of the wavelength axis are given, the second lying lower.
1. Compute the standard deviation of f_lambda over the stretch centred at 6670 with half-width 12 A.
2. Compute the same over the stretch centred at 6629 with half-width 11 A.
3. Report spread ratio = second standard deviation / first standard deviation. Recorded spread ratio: 1.8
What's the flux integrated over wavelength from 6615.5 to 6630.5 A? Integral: 323.0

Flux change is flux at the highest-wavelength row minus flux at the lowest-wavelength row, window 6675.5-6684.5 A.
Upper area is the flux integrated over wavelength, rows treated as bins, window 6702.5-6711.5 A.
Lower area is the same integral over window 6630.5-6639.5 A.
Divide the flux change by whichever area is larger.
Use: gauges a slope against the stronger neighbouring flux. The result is -0.002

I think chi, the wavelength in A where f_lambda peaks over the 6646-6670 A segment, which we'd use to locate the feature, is 6650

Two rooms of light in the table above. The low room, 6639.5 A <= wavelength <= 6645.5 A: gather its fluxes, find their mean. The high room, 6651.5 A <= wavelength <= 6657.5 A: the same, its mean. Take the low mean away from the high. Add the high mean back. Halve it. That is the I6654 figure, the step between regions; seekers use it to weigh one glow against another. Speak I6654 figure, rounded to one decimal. 10.0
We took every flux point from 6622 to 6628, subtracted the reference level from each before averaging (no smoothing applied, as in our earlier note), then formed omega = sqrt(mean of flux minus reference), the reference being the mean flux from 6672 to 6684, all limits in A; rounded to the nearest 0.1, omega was 1.3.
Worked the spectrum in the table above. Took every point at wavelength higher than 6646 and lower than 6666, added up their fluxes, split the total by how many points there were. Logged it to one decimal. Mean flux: 20.2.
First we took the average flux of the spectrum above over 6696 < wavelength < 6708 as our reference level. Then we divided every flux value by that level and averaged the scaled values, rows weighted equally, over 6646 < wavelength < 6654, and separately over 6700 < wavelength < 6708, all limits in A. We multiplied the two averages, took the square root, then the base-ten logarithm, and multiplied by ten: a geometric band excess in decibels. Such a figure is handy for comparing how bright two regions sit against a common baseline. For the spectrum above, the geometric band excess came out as 0.02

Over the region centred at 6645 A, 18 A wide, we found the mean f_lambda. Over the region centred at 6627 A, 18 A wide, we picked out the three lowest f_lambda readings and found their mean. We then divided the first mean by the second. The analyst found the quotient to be 0.99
